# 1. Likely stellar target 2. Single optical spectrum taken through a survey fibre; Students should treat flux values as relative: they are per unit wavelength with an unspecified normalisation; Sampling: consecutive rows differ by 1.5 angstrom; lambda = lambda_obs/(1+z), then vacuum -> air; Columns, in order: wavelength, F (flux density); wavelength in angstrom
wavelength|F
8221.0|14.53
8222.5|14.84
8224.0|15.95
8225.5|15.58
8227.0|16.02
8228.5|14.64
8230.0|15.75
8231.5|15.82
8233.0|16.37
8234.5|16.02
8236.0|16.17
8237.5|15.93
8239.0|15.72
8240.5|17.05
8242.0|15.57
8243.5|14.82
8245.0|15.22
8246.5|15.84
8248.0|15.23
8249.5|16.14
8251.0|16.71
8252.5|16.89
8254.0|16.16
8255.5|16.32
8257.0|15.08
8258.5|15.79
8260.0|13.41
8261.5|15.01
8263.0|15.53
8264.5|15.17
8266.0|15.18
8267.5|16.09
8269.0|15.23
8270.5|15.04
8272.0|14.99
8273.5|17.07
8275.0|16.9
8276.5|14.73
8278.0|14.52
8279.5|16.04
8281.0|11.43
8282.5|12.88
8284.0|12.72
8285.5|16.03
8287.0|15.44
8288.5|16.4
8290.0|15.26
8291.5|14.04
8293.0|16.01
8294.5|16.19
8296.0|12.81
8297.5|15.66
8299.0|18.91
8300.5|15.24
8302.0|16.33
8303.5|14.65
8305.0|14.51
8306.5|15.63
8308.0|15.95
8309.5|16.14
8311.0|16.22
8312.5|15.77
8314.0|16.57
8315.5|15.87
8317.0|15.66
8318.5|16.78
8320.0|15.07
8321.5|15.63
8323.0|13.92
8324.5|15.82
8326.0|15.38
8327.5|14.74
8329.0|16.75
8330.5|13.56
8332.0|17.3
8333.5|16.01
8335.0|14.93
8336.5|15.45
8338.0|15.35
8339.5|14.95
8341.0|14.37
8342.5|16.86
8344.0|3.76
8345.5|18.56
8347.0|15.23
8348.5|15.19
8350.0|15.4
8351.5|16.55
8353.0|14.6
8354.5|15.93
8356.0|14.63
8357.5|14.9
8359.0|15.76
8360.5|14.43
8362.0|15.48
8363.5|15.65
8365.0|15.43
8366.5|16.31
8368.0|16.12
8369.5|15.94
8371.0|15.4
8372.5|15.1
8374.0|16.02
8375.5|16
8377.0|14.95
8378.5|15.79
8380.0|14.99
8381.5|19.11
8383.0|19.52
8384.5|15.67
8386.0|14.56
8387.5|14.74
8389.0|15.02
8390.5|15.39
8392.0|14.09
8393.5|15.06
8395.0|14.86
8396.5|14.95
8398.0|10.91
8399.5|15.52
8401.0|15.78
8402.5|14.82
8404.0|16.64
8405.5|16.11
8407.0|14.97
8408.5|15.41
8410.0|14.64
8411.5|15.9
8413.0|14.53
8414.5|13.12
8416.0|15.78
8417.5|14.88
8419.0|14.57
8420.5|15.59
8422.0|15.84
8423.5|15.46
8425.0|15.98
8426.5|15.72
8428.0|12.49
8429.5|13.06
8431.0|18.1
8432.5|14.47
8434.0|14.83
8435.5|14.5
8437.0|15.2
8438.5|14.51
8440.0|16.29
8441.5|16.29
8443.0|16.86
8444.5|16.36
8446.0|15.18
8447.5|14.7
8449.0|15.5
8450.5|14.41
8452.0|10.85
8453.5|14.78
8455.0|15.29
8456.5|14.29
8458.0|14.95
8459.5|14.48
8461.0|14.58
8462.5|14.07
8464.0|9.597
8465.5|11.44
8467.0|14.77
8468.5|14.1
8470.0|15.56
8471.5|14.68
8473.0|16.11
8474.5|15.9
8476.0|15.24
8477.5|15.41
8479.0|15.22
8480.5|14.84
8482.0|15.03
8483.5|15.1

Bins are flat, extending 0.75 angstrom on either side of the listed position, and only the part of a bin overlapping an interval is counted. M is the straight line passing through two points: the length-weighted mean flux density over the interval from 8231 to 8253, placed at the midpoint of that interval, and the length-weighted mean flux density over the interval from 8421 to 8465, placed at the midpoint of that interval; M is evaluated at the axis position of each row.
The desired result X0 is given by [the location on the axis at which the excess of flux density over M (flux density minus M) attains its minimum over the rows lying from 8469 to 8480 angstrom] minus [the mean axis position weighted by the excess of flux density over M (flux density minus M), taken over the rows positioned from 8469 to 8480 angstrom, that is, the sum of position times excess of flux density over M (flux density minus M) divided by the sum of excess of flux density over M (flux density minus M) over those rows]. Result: -3.0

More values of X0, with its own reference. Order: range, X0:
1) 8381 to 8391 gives 3.8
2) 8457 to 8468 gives -0.5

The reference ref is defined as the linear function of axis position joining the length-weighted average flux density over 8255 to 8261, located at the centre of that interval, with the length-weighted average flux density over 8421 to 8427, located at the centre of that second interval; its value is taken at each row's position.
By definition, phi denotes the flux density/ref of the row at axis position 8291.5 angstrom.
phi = 0.92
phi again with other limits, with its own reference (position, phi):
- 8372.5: 0.97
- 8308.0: 1.04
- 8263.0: 1.03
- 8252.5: 1.12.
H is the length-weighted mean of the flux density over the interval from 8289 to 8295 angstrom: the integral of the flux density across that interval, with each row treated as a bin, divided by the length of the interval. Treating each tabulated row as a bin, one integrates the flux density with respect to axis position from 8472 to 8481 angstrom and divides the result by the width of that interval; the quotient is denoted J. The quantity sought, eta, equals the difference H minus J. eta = -0.1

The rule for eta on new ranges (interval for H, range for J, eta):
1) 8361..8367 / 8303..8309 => 0.4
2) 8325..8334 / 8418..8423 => 0.3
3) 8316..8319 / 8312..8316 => 0.0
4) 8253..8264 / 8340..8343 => -0.1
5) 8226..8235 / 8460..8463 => 1.4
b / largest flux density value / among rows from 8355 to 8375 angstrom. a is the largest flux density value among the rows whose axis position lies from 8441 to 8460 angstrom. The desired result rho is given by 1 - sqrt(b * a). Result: -15.6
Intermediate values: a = 16.86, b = 16.31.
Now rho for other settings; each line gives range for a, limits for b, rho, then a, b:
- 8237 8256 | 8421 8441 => -16.6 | 17.05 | 18.1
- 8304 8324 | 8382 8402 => -17.1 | 16.78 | 19.52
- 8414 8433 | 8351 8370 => -16.3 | 18.1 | 16.55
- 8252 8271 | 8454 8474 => -15.5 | 16.89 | 16.11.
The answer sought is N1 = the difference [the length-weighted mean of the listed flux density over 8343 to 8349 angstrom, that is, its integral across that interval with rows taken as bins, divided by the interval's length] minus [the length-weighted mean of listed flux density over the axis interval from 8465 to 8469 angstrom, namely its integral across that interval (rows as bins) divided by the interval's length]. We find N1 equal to -0.3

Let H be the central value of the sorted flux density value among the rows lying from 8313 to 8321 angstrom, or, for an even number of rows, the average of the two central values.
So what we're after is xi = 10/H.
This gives 0.630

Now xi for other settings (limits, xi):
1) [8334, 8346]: 0.660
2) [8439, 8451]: 0.629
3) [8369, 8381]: 0.641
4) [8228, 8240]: 0.630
